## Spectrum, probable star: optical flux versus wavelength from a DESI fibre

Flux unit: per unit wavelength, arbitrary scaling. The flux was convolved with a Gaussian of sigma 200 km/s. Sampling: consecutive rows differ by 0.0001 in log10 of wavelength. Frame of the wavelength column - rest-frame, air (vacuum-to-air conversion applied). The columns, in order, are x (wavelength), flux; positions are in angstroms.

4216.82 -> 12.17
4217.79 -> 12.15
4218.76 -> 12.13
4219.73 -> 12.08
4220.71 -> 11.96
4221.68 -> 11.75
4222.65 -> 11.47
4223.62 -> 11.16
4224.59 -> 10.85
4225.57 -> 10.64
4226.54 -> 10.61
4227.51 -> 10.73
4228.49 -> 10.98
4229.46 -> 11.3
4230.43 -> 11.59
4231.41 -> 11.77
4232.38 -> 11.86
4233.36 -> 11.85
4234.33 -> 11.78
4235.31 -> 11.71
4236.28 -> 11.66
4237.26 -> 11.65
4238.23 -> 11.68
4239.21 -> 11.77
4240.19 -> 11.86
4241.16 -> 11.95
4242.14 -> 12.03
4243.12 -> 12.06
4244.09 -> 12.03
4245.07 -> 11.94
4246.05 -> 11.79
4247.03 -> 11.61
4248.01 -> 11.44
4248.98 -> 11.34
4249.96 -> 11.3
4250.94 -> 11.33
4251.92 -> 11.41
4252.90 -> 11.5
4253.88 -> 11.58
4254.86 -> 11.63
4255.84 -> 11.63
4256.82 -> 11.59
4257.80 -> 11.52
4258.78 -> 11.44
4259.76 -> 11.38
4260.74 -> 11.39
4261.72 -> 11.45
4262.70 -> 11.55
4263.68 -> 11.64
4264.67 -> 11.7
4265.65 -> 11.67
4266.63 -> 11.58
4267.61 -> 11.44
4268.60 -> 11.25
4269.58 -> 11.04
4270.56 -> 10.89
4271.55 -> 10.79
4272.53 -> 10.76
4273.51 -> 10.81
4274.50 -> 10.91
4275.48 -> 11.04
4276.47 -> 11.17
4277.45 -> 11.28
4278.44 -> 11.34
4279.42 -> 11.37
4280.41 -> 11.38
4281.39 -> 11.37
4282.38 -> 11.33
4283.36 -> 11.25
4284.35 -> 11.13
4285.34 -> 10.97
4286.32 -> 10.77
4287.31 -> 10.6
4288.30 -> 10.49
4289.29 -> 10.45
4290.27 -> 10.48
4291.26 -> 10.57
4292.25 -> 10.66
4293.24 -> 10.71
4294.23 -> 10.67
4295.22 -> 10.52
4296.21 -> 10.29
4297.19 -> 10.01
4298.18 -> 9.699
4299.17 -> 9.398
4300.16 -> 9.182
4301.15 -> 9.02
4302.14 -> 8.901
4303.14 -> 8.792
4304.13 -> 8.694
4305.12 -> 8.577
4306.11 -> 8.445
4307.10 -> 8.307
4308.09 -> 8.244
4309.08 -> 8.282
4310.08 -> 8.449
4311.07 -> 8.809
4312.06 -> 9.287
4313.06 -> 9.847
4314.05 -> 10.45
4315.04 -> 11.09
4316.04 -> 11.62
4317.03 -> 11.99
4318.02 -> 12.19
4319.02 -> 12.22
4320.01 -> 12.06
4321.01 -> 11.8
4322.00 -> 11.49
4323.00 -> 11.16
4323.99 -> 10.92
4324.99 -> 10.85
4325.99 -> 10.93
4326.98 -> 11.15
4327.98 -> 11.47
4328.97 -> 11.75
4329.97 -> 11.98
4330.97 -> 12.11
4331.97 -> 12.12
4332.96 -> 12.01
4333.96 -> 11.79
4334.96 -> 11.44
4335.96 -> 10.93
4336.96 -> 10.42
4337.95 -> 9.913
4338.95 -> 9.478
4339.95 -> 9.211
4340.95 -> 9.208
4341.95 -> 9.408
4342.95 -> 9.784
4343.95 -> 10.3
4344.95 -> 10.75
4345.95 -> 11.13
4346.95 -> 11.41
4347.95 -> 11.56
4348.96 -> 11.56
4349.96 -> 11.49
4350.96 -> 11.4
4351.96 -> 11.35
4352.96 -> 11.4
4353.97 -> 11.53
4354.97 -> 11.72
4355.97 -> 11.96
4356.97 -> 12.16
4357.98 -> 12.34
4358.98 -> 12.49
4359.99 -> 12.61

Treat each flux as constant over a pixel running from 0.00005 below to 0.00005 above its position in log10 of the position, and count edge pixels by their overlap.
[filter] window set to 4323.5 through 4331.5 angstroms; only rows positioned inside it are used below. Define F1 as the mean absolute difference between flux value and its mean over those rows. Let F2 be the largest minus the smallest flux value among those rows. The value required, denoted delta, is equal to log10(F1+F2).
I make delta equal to 0.23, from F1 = 0.43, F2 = 1.3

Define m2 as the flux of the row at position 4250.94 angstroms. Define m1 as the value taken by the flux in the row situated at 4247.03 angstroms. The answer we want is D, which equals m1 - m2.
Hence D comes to 0.3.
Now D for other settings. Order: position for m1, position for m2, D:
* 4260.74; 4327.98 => -0.1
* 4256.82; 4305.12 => 3.0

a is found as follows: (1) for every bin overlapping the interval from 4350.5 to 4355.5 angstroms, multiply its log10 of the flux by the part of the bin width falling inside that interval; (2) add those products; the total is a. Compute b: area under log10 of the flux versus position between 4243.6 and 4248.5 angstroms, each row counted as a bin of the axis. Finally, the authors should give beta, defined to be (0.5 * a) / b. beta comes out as 0.505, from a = 5.30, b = 5.25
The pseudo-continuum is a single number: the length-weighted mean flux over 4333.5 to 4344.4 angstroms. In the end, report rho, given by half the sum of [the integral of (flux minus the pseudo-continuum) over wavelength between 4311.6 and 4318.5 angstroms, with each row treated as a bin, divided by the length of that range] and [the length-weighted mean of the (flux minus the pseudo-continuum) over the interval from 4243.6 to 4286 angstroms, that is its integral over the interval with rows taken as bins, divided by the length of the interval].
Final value 1.0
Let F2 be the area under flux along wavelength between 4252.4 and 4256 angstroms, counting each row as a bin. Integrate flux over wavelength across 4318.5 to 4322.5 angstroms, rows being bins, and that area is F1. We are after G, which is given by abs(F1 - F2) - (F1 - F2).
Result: 0.0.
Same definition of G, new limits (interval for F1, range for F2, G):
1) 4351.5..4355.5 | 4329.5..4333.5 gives 4.4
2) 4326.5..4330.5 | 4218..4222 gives 3.2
